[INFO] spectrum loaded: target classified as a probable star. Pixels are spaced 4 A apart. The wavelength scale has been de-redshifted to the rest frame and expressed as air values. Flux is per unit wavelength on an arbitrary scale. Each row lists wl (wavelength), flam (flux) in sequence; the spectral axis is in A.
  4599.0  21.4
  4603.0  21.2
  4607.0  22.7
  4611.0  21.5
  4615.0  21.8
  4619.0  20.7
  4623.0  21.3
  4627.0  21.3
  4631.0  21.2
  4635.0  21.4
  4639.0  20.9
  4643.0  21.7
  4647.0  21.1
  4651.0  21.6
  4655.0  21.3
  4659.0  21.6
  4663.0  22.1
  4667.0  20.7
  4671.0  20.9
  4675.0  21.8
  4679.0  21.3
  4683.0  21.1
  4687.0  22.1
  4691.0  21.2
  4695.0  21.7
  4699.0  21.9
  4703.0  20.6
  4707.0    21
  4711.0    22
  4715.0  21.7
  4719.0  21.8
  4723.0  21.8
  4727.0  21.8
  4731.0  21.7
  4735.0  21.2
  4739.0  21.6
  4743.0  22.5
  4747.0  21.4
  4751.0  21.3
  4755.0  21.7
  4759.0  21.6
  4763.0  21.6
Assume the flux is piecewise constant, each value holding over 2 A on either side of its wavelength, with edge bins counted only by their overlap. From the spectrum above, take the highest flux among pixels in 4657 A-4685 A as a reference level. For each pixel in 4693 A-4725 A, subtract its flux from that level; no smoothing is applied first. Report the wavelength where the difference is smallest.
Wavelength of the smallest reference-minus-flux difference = 4711.0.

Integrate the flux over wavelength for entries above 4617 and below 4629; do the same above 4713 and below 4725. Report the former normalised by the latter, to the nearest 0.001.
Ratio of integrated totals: 0.969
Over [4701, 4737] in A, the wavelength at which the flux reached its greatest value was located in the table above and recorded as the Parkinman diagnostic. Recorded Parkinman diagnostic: 4711.0 A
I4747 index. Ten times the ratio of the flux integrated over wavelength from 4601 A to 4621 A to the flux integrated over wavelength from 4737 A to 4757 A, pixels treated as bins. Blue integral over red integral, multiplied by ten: 9.94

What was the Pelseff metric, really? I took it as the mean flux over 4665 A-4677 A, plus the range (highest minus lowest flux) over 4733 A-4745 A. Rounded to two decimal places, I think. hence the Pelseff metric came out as 22.43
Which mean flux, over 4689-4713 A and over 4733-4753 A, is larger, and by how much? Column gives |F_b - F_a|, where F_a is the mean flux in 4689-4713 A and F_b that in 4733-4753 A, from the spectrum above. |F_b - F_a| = 0.20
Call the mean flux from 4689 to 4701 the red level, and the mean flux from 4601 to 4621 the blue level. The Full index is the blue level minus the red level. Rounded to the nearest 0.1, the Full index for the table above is 0.0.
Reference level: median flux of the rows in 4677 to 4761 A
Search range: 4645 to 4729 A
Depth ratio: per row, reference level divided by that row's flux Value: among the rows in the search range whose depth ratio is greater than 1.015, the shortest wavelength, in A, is 4647.0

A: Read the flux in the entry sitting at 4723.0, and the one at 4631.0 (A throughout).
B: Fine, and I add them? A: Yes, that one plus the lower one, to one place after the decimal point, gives 43.0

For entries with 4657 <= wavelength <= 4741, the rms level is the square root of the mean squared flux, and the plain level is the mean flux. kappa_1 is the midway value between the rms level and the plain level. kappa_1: 21.5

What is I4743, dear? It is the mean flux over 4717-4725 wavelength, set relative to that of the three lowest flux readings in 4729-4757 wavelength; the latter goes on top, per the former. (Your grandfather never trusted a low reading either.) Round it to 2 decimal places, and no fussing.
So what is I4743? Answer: 0.98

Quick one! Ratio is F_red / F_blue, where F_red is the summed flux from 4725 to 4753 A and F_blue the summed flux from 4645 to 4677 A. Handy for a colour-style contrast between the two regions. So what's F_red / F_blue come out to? 0.89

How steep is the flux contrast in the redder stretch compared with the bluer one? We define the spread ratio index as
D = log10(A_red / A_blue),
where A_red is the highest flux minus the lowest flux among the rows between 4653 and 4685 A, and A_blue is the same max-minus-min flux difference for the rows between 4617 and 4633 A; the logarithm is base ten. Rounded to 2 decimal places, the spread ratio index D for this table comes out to 0.37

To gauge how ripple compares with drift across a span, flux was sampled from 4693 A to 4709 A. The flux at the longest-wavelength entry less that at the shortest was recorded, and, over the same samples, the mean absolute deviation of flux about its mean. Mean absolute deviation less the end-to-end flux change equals 1.2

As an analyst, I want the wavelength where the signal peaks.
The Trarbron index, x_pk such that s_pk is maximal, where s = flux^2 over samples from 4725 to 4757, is 4743.0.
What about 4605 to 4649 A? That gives 4607.0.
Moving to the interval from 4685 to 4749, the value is 4743.0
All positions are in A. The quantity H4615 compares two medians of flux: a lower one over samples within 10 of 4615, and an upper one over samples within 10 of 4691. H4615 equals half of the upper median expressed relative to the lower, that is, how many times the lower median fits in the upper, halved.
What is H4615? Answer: 0.505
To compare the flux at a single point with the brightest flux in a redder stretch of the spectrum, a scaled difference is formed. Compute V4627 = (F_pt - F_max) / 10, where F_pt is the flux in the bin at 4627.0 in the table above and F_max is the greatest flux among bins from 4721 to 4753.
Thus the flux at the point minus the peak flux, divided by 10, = -0.12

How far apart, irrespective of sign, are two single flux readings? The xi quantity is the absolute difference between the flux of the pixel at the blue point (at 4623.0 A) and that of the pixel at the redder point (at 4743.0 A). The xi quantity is 1.2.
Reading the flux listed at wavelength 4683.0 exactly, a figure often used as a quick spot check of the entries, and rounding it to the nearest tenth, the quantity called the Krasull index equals 21.1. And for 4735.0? 21.2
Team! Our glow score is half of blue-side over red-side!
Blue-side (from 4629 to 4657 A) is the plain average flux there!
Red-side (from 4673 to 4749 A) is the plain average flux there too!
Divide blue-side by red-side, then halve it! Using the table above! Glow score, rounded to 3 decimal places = 0.494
